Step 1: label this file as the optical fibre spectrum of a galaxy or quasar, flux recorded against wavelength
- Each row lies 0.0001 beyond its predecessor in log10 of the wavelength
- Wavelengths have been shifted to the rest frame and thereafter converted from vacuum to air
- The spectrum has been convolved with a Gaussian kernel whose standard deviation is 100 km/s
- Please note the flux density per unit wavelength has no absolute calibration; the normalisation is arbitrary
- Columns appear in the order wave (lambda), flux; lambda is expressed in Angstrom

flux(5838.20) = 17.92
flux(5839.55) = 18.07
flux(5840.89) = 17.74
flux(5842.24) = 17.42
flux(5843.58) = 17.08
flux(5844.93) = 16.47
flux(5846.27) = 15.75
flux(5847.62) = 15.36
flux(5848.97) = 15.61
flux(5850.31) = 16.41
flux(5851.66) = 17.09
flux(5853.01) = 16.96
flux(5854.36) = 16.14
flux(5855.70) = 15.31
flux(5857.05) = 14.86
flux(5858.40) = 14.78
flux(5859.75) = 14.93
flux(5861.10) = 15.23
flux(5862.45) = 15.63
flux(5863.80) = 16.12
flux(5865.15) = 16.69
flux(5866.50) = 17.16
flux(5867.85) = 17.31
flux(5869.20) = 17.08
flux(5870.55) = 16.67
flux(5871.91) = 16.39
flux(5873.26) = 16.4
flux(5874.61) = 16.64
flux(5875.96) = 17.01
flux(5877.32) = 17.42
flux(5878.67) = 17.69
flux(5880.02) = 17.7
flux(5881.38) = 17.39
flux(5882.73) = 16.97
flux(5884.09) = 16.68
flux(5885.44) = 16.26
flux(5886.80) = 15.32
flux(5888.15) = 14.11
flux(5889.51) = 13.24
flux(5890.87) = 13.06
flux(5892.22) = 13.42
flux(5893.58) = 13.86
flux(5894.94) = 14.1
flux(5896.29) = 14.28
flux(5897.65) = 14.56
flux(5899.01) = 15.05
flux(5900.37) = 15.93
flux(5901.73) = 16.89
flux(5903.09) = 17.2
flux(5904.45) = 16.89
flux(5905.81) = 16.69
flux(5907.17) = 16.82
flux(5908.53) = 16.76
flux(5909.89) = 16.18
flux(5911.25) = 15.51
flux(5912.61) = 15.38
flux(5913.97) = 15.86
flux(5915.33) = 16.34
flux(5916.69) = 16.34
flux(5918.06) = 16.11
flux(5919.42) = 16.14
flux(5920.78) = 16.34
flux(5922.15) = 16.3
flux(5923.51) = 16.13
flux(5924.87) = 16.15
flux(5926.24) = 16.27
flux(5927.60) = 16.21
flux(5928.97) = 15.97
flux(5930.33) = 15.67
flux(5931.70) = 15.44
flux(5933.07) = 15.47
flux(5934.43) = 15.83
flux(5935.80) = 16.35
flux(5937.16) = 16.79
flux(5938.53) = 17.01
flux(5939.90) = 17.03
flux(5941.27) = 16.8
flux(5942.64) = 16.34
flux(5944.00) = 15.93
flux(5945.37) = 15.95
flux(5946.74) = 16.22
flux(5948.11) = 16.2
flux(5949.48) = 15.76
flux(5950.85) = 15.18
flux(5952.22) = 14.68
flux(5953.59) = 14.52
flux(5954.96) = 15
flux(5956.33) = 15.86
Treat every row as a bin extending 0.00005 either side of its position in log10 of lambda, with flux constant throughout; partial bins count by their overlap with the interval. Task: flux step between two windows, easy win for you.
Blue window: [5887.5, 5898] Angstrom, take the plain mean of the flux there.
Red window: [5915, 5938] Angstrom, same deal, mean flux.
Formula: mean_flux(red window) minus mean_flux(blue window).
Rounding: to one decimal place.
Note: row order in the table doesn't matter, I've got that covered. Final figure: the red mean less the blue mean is 2.3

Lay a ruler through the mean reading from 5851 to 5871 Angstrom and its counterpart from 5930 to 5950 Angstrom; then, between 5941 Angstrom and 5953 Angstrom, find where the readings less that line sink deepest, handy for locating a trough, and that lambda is 5952.22 Angstrom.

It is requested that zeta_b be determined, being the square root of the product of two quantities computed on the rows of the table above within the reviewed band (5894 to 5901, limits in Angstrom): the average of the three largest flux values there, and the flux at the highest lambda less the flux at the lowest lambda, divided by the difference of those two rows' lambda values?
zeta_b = 2.3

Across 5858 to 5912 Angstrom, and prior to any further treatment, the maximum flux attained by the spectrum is 17.7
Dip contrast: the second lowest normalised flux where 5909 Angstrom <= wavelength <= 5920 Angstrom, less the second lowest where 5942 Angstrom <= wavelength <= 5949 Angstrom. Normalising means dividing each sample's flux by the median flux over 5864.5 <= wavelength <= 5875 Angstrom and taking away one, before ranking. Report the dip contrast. -0.03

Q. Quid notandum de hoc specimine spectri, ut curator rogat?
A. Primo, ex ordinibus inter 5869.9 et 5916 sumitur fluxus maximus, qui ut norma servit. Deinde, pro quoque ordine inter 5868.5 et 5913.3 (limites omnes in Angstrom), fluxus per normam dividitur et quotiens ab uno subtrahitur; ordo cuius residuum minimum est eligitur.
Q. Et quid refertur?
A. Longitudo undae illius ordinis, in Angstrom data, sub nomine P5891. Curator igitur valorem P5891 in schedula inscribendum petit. 5880.02 Angstrom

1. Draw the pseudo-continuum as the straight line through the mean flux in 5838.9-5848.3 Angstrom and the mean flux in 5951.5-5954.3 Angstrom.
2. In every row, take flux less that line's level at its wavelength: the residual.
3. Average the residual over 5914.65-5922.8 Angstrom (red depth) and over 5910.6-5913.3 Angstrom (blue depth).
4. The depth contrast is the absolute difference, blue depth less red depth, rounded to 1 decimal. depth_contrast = 1.0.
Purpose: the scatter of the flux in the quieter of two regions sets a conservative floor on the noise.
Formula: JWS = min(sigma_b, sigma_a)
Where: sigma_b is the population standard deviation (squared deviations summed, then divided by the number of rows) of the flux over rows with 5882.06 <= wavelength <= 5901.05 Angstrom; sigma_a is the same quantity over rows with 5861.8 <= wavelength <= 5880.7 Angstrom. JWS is 0.6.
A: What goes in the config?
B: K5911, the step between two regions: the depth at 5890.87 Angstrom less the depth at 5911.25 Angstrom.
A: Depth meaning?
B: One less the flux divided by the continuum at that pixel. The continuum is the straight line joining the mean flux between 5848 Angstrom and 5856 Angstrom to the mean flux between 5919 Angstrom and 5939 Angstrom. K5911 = 0.15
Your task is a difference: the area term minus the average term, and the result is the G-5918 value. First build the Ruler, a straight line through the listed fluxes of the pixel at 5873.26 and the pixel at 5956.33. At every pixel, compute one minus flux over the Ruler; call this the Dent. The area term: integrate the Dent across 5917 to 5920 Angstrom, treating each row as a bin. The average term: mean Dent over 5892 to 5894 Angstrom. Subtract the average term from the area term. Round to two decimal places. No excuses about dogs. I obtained -0.17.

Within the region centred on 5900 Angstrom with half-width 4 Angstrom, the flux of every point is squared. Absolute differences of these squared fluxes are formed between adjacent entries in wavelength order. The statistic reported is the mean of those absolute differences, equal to 18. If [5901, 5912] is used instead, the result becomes 11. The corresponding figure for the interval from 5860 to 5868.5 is 14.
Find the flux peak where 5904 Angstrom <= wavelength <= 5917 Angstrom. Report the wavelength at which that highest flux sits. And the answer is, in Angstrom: 5904.45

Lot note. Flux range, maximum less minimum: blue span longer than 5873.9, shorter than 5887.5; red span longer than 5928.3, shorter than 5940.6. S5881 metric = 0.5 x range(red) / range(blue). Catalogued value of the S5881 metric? 0.33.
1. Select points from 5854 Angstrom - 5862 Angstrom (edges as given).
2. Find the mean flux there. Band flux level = 15.2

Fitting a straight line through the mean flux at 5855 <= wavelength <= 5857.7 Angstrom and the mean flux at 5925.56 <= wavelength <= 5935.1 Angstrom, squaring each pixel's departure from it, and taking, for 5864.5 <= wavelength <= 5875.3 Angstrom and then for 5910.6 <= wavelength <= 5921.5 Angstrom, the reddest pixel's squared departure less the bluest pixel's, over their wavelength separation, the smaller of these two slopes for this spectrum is -0.04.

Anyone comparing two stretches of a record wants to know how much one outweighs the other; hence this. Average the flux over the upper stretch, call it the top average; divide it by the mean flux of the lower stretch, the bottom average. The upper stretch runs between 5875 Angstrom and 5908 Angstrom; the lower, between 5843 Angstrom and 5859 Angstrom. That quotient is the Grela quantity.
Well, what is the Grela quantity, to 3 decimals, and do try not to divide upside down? 0.987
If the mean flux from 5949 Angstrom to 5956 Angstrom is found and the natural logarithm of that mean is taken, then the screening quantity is 2.71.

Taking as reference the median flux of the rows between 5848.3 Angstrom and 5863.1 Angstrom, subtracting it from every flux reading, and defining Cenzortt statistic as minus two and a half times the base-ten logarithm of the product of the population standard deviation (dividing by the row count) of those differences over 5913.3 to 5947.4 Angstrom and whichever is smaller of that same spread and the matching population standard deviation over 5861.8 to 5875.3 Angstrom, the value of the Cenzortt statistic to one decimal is 2.0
